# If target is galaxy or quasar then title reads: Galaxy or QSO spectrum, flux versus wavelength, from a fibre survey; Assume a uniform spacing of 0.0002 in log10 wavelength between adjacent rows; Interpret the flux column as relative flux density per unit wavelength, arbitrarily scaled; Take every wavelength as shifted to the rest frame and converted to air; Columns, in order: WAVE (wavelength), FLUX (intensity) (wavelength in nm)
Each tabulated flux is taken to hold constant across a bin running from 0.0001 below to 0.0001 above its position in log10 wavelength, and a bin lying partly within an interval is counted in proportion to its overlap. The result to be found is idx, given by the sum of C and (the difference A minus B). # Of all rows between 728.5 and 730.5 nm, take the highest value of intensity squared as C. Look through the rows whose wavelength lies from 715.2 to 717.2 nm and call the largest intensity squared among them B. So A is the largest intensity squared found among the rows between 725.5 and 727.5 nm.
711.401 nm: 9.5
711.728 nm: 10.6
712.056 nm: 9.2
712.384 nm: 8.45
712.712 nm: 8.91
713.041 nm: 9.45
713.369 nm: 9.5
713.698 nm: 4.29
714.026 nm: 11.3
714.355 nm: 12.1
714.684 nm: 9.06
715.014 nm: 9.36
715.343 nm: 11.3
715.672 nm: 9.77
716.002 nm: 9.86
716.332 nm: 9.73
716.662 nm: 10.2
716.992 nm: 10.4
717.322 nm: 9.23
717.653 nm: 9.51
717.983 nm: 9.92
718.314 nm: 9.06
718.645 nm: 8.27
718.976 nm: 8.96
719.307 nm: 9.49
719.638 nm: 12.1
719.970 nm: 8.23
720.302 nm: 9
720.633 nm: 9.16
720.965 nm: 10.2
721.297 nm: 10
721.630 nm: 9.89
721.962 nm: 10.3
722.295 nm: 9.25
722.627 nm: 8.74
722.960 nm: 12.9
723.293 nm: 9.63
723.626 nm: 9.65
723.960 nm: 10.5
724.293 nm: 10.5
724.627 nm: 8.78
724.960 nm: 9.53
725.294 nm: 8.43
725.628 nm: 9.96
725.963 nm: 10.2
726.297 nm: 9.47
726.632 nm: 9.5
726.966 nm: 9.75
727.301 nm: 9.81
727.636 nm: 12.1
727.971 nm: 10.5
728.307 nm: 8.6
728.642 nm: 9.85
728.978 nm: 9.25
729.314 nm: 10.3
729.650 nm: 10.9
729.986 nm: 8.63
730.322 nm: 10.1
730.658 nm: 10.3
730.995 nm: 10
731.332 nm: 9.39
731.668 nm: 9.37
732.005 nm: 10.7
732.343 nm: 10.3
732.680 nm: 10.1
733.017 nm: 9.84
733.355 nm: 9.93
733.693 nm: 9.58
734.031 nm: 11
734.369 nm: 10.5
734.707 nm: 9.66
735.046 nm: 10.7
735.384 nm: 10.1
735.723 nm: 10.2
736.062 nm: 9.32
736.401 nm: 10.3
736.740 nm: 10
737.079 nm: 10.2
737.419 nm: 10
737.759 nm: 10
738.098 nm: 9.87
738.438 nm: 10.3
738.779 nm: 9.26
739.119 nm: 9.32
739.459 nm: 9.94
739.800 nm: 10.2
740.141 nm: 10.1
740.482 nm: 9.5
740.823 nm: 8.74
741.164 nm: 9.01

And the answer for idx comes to 95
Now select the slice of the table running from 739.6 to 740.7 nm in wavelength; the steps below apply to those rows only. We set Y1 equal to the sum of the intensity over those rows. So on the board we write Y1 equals 29.8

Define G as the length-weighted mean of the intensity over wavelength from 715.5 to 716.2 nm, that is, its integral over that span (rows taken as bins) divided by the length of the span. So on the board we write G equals 9.8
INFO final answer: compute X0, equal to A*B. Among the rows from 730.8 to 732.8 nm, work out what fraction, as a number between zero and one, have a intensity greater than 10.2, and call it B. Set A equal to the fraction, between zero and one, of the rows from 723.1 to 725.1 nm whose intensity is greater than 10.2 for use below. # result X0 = 0.11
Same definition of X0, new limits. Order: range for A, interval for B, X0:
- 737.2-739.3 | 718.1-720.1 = 0.03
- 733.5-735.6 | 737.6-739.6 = 0.08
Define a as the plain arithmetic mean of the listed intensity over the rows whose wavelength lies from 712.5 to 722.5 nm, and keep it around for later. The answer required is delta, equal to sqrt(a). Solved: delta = 3.10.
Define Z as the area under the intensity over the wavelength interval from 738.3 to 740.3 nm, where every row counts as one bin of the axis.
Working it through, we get 19.7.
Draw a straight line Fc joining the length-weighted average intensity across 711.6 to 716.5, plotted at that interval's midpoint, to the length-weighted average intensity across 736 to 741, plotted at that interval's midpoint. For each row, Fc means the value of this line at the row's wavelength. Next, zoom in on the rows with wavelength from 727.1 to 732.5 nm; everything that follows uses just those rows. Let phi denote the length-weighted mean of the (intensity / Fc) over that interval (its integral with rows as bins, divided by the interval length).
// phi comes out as 1.030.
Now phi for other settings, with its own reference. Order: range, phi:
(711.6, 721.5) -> 1.000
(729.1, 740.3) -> 1.025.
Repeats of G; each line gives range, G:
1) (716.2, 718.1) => 9.8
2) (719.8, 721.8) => 9.4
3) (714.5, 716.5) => 9.9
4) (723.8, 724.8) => 9.9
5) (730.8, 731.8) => 9.6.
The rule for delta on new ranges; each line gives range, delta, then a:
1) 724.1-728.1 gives 3.14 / 9.9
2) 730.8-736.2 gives 3.17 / 10.0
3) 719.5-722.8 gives 3.11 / 9.7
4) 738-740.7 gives 3.13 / 9.8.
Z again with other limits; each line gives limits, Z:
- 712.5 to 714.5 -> 18.4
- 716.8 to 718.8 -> 18.8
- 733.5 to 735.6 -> 21.5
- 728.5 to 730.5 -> 19.7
